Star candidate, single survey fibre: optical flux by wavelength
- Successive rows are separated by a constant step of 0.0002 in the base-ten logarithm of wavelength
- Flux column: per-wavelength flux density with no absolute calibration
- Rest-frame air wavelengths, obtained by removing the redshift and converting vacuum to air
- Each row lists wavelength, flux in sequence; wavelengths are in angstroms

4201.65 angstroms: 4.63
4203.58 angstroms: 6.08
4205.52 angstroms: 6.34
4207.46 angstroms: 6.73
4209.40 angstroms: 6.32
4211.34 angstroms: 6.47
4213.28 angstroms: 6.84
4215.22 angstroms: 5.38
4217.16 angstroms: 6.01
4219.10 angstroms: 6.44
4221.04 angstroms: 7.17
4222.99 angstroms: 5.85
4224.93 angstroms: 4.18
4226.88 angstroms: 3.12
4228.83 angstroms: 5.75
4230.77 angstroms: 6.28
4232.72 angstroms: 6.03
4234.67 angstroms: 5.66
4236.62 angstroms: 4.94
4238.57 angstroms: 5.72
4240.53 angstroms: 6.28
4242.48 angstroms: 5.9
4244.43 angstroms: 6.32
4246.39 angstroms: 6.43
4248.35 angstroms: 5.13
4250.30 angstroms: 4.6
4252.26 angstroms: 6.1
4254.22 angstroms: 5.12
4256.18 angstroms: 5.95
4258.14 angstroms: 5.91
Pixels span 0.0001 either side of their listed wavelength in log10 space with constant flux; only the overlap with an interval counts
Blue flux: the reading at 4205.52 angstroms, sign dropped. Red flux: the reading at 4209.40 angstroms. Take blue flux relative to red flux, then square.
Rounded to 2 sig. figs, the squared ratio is 1.0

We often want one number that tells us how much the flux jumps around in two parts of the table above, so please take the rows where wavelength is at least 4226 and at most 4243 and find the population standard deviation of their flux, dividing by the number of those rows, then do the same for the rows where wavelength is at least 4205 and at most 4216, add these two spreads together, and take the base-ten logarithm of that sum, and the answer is 0.147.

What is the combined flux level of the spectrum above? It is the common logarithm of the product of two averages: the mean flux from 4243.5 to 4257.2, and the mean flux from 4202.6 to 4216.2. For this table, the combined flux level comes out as 1.55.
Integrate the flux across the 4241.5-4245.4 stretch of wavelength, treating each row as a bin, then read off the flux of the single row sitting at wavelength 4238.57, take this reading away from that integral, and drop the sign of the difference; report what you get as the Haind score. 18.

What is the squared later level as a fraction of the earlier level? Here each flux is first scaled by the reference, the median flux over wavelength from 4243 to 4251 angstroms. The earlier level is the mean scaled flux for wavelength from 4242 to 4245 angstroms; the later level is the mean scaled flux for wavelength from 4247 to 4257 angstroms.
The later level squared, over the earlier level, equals 0.83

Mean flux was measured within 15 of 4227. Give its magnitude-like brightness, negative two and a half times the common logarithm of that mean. -1.89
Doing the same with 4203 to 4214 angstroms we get -2.03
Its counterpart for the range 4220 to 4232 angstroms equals -1.83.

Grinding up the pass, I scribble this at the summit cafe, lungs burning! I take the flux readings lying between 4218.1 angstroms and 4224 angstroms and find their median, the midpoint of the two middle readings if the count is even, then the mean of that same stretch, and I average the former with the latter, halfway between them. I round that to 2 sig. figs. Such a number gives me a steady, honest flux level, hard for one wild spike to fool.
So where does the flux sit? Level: 6.5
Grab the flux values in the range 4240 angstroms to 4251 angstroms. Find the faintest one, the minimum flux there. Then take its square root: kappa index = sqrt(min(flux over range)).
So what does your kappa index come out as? 2.14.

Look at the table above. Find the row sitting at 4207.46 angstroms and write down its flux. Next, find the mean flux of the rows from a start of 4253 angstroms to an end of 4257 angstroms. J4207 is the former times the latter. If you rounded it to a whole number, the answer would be 37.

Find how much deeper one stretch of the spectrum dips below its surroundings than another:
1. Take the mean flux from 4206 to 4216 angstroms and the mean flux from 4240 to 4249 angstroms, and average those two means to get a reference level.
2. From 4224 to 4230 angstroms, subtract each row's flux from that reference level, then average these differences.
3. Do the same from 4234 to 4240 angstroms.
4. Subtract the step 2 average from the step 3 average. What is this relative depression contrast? -1.1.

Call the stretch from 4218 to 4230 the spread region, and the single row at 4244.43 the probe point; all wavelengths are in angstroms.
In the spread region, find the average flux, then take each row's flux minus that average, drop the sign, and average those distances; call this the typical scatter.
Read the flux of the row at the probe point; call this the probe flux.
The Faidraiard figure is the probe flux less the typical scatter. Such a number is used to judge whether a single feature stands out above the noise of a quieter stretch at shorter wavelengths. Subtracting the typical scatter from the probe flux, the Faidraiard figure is 5.14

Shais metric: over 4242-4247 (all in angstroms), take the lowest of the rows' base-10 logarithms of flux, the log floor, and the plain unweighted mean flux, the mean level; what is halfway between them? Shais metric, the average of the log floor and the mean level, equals 3.5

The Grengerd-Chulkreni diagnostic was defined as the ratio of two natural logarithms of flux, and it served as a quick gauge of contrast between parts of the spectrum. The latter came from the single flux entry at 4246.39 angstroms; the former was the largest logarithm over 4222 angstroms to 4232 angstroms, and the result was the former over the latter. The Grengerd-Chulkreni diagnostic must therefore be 0.99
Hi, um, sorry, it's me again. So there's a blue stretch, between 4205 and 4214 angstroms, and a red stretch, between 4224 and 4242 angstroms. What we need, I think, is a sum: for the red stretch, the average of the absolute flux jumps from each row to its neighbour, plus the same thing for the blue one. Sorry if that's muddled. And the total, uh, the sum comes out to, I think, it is 1.2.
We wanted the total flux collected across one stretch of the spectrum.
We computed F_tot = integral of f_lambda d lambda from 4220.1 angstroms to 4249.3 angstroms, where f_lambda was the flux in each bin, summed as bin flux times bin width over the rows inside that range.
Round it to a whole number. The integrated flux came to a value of 165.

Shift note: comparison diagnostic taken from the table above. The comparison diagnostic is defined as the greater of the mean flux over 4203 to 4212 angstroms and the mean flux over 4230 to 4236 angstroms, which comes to 6.4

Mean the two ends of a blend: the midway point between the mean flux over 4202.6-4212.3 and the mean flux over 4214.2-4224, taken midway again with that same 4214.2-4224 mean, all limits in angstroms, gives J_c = 6.2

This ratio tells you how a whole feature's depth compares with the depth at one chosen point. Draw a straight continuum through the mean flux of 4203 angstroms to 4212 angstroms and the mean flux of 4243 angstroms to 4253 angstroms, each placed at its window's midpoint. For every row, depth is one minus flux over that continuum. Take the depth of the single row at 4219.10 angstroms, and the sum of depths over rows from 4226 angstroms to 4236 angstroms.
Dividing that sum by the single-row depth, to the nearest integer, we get -13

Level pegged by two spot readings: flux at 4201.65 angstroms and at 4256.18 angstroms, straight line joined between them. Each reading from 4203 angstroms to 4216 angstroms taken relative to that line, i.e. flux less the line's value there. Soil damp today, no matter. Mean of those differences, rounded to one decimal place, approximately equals 1.5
